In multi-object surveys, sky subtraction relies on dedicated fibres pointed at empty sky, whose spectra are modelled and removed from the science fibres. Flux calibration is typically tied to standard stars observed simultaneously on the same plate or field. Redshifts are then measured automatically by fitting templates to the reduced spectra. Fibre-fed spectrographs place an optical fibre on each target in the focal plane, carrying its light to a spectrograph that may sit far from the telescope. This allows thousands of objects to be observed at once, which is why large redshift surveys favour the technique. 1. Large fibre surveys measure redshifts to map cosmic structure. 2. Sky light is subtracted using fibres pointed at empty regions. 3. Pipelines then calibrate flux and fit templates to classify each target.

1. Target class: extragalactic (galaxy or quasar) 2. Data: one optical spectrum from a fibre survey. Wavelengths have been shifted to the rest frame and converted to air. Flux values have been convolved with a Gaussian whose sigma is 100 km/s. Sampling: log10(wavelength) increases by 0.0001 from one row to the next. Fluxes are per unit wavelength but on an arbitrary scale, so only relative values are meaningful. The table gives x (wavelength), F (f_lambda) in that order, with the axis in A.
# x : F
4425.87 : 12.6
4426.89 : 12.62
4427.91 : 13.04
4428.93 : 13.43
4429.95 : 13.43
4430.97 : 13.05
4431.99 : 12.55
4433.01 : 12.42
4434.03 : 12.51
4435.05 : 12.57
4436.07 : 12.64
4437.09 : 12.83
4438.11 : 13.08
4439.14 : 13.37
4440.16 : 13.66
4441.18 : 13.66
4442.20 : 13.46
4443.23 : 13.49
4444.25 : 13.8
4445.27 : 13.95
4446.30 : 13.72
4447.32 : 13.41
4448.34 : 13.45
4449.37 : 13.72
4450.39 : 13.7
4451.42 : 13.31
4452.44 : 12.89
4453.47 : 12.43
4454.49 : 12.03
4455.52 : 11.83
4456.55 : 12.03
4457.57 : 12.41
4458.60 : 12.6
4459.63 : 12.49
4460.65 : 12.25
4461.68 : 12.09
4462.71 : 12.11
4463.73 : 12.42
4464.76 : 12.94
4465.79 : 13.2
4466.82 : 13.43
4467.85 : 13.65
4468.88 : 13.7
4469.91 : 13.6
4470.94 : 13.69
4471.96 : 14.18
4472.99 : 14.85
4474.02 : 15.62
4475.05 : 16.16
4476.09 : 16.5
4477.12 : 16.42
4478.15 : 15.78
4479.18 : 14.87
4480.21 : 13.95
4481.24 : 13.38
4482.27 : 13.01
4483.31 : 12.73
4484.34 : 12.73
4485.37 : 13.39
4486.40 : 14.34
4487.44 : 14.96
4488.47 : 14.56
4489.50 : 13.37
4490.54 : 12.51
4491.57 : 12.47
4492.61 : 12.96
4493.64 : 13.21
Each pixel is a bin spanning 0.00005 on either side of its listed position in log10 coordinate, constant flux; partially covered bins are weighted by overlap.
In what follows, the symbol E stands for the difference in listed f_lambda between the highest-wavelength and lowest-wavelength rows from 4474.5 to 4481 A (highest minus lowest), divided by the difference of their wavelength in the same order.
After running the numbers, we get -0.43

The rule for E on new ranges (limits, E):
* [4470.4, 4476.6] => 0.55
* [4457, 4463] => -0.06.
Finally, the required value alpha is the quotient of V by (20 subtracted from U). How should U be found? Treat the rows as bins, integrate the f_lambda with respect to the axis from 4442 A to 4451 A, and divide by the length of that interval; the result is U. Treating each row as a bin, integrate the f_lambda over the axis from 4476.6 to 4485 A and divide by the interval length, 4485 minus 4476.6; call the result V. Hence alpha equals -2.21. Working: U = 13.6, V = 14.1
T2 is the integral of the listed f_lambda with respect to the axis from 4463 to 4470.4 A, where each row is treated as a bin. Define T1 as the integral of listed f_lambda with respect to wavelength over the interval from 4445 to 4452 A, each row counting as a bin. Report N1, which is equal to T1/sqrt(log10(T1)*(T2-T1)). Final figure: 40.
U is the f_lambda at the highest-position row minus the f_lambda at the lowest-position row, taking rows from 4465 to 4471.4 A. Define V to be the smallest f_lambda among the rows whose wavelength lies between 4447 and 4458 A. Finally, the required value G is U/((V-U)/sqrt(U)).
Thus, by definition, 0.030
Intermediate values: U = 0.5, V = 11.83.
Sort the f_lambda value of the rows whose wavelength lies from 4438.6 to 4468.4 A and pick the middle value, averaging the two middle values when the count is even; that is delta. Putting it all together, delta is 13.3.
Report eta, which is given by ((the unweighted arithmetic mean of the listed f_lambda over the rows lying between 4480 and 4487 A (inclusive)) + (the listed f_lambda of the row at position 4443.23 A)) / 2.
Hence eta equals 13.4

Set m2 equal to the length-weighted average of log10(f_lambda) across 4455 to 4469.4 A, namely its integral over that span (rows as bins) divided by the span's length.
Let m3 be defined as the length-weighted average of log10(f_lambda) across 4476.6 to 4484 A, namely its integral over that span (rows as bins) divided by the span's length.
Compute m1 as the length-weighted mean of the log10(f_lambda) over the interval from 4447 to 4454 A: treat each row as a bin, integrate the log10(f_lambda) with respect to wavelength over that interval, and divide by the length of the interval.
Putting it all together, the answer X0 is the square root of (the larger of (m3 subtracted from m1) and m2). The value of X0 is 1.05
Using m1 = 1.12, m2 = 1.10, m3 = 1.153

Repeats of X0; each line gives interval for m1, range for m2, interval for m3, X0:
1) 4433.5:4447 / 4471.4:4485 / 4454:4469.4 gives 1.08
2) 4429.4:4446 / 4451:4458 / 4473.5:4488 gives 1.05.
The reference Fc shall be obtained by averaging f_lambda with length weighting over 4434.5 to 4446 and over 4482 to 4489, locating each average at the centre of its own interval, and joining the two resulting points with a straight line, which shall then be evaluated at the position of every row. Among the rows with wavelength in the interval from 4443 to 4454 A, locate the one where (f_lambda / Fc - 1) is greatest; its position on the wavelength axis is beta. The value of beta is 4445.27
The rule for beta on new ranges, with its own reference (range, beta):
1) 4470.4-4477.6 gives 4476.09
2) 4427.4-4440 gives 4428.93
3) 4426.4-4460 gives 4445.27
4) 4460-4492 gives 4476.09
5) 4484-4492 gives 4487.44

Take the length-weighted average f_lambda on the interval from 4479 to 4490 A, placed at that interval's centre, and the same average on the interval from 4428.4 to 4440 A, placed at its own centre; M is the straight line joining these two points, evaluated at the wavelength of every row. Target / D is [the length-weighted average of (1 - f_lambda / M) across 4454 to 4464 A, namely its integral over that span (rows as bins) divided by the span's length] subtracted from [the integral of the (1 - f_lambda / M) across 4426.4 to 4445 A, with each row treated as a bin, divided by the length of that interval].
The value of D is -0.09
